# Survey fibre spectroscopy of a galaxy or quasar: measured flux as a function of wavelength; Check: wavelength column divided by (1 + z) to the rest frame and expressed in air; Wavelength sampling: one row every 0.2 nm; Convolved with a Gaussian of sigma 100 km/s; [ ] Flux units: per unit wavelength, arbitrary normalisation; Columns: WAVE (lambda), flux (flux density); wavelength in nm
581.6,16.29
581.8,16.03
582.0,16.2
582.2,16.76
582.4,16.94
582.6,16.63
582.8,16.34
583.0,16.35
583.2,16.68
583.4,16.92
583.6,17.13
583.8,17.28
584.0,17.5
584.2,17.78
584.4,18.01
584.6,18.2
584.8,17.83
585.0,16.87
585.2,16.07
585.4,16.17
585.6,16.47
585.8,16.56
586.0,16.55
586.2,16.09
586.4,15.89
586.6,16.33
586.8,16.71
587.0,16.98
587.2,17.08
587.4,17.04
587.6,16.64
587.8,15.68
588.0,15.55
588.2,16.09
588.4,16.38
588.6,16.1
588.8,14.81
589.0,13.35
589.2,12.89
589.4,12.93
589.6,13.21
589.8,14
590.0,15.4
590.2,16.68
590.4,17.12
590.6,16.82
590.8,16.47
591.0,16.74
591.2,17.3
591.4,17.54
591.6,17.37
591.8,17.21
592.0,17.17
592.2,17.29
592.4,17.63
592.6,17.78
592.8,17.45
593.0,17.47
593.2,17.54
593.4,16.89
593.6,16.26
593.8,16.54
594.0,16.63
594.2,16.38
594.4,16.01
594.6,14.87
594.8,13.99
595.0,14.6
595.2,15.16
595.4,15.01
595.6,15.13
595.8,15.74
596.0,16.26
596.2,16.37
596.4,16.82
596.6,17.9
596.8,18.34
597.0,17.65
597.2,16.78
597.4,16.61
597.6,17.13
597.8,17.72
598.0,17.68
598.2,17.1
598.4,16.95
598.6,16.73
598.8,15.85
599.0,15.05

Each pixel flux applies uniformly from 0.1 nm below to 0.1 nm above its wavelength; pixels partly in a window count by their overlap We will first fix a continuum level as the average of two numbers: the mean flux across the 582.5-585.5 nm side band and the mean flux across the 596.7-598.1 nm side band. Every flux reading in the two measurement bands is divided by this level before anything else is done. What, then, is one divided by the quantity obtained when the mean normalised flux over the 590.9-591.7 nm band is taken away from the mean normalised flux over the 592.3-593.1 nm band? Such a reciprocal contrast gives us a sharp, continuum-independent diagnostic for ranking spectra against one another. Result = 50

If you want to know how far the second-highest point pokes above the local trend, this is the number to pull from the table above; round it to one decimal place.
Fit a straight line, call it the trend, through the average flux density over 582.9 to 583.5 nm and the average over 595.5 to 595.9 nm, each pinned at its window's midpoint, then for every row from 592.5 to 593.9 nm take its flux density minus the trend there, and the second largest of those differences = 1.9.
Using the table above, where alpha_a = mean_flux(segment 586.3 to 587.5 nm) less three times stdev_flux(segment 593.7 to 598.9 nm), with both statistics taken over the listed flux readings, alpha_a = 13.4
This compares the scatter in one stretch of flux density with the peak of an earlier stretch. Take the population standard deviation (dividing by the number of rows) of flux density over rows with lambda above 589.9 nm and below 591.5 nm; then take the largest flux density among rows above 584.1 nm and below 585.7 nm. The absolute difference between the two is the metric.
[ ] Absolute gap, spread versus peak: 17.59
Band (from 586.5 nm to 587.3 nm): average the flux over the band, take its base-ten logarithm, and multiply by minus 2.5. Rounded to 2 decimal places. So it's -3.06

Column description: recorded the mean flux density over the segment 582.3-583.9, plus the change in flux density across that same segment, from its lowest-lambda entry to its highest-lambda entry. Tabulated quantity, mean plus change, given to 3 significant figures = 17.1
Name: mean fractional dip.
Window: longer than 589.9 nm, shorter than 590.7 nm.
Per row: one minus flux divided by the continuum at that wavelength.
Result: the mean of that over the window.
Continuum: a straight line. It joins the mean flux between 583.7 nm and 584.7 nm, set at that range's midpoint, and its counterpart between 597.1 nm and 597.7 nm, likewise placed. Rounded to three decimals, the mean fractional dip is 0.048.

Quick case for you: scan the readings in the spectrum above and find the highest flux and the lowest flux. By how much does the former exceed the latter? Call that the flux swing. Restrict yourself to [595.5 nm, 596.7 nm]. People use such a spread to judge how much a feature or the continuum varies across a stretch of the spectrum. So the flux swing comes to 2.8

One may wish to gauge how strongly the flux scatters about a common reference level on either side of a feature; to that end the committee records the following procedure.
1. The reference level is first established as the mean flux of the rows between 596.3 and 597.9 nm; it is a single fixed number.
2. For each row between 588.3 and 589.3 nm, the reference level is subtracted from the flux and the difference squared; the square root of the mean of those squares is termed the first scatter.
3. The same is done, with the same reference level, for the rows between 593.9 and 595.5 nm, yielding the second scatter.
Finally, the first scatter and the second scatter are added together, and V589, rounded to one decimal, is 5.2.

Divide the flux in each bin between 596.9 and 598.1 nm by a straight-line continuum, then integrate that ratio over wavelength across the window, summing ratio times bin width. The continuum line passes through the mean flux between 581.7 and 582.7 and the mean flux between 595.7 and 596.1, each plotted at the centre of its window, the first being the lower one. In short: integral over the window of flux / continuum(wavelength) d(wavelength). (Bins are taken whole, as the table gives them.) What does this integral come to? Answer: 1.3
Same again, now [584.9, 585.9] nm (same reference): 1.0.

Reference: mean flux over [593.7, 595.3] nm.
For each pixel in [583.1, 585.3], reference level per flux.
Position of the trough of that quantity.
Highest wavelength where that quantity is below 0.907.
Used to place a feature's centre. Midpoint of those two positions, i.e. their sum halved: 584.70 nm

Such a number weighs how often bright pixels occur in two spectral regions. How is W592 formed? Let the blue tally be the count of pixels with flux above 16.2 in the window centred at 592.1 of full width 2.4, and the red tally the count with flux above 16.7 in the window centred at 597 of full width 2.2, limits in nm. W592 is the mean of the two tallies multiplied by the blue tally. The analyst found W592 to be 120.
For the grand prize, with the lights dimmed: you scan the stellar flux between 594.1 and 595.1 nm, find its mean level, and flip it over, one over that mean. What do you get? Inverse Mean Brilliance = 0.0659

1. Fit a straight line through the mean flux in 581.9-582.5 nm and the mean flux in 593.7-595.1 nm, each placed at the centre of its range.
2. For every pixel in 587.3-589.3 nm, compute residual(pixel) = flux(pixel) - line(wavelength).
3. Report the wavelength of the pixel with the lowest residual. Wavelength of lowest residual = 589.2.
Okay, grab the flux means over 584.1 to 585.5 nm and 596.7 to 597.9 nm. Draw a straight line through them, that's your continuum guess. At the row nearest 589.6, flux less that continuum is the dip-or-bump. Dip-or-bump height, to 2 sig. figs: -4.1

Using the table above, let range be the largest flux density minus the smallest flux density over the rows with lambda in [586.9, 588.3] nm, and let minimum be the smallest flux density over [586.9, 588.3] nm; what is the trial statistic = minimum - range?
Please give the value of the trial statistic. 14.0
